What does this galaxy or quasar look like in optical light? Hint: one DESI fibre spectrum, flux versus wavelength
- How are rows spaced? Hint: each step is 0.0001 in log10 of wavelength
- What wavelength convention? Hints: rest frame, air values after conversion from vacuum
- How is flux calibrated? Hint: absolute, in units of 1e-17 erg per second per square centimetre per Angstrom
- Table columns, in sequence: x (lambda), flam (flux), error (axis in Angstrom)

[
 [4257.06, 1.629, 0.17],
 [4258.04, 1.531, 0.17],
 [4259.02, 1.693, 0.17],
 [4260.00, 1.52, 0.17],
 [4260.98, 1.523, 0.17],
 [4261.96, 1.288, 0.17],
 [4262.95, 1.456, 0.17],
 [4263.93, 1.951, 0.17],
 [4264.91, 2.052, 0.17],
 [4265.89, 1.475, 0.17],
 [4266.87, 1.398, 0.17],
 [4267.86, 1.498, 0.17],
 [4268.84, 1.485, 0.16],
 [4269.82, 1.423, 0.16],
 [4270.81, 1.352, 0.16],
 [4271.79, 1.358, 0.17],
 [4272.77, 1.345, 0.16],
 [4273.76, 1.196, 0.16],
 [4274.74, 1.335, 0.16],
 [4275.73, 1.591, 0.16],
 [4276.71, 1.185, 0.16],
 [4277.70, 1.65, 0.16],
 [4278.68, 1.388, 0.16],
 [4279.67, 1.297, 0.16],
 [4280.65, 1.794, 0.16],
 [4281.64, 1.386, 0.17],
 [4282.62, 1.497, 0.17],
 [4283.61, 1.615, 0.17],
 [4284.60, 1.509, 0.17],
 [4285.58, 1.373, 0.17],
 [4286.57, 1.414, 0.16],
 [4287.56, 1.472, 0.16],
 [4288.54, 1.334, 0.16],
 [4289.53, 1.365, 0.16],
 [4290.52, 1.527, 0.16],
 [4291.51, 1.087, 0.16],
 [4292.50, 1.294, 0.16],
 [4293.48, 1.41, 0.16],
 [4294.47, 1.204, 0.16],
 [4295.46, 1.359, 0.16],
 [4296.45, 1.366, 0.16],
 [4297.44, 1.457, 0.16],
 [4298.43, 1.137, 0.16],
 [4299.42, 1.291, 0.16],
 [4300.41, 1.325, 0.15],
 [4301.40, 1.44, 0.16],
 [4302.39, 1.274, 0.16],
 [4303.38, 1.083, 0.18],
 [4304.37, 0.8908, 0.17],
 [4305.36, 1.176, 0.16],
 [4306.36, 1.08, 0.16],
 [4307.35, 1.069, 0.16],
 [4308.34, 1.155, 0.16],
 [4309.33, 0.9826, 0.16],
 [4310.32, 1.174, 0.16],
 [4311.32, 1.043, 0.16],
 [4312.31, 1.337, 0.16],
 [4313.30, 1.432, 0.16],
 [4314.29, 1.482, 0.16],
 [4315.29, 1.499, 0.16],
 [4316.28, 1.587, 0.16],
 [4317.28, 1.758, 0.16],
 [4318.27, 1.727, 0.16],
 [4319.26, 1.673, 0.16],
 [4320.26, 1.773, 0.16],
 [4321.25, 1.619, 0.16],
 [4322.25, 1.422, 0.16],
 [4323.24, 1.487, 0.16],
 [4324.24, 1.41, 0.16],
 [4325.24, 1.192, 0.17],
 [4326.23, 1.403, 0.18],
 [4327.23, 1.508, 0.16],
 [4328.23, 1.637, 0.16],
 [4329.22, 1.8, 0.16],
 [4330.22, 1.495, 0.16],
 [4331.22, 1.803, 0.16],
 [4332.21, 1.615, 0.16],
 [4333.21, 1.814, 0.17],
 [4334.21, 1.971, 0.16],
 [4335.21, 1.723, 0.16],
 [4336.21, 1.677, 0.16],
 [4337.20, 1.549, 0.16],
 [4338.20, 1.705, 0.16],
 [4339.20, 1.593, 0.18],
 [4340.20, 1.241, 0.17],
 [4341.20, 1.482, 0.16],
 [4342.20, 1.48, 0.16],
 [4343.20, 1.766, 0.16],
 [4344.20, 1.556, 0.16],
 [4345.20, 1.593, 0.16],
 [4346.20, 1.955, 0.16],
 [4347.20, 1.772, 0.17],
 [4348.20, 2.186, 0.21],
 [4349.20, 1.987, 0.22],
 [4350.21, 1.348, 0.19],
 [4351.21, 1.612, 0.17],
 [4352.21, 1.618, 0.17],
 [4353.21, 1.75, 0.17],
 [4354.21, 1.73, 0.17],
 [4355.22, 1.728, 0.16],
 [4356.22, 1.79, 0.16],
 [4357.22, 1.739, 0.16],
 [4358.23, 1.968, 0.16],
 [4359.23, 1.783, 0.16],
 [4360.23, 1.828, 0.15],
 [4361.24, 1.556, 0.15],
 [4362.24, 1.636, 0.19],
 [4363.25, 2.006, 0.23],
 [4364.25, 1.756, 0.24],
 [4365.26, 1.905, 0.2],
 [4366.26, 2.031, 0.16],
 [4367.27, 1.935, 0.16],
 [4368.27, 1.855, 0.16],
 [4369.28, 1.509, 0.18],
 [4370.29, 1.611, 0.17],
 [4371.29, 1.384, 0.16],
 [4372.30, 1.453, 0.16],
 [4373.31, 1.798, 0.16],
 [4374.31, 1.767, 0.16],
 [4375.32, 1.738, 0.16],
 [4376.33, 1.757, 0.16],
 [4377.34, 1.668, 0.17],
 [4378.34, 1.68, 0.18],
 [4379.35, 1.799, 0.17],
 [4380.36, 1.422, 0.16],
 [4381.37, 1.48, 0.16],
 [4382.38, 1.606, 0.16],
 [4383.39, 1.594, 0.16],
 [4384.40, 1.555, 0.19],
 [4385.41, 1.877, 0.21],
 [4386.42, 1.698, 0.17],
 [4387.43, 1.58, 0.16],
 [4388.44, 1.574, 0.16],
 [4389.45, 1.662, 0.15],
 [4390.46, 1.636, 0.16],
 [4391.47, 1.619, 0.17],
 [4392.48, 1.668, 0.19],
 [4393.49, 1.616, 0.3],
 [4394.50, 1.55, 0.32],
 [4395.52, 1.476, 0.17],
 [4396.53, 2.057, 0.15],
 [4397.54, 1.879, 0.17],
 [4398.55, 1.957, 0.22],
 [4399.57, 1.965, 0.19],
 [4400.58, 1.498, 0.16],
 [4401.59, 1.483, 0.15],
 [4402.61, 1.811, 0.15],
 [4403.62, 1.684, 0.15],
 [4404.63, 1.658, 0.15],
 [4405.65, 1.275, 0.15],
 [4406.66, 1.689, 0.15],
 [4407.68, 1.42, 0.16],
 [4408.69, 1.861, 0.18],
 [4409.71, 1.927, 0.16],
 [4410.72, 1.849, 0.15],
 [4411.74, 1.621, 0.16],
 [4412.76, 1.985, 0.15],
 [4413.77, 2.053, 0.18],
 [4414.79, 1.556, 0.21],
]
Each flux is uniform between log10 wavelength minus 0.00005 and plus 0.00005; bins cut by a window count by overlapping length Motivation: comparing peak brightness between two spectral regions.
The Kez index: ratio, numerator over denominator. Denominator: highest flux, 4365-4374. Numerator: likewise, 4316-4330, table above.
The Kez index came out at 0.89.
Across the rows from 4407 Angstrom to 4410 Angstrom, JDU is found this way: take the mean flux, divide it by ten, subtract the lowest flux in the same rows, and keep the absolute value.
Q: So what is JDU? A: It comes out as 1.2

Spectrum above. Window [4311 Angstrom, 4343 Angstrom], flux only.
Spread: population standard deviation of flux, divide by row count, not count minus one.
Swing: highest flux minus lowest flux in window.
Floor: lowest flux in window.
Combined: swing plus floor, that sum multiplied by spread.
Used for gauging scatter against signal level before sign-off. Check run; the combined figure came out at 0.39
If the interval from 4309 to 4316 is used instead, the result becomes 0.29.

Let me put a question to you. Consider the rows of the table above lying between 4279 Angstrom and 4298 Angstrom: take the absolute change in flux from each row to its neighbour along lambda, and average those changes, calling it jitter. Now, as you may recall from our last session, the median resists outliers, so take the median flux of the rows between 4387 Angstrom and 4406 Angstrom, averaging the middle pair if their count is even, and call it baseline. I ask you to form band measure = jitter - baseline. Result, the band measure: -1.47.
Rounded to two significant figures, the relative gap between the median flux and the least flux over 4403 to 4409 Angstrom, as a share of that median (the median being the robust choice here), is 0.24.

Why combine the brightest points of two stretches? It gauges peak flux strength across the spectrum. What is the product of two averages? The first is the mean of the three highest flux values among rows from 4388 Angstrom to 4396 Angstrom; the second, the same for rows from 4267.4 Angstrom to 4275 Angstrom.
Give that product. 2.4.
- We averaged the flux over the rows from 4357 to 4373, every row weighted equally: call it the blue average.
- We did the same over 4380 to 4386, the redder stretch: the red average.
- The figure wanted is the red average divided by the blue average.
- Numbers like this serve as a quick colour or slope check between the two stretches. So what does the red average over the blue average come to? 0.91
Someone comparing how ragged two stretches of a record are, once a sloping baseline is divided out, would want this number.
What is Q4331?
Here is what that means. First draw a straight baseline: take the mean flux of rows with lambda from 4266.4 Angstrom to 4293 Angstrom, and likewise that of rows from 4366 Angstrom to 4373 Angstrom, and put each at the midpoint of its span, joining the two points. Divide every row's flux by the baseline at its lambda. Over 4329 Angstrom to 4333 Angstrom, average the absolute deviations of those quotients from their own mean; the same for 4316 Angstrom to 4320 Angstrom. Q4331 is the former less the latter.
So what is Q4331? 0.043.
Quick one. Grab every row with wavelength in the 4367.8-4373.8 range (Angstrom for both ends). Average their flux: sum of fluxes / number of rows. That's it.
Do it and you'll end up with 1.6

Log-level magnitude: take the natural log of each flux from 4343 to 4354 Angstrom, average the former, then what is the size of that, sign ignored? 0.546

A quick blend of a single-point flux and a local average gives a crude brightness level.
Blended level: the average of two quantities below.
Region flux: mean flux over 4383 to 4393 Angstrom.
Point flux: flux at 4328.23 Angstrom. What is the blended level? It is 1.64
